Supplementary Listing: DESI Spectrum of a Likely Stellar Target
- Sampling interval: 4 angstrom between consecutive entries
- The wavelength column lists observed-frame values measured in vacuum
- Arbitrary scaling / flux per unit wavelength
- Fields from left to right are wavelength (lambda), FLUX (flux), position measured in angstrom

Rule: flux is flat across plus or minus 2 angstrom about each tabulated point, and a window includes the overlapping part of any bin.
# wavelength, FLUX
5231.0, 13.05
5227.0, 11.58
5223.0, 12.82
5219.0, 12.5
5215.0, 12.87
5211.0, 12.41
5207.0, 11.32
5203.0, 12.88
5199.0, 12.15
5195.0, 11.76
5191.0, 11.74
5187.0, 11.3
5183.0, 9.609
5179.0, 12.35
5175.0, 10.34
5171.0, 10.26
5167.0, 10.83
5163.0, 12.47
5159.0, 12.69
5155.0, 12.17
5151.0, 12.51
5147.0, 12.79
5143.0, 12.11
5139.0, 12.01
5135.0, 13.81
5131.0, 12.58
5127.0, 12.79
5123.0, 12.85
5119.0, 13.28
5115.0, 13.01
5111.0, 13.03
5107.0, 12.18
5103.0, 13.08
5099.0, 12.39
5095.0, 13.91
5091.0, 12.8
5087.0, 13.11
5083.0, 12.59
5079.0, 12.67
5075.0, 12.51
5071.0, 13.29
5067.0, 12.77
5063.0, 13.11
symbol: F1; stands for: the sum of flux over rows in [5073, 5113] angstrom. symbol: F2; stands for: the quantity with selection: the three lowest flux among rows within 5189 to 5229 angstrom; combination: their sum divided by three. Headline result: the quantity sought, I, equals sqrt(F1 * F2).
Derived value 38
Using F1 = 128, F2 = 11.5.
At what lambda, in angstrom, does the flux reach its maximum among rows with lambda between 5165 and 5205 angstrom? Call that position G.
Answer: 5203.0 angstrom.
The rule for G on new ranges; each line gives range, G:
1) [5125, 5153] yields 5135.0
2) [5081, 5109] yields 5095.0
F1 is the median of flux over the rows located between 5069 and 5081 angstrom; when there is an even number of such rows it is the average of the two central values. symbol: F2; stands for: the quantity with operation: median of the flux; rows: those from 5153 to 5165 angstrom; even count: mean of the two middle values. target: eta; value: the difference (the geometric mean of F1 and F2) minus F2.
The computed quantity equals 0.10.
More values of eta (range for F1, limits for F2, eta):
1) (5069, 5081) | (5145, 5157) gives 0.08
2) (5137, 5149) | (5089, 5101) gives -0.35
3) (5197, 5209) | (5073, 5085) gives -0.22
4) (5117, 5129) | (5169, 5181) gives 1.19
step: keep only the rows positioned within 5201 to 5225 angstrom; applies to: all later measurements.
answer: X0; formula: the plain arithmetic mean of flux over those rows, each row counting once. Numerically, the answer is 12.5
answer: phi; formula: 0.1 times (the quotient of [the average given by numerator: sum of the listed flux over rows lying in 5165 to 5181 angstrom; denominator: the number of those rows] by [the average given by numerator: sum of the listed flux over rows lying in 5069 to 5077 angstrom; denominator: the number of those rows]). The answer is 0.085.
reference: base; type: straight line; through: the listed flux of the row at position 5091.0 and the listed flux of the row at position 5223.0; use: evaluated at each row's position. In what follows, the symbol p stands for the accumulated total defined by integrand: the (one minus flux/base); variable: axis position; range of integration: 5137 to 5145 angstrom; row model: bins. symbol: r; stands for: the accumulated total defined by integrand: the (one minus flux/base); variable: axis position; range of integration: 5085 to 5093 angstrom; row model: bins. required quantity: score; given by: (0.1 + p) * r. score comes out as -0.055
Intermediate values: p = 0.467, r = -0.10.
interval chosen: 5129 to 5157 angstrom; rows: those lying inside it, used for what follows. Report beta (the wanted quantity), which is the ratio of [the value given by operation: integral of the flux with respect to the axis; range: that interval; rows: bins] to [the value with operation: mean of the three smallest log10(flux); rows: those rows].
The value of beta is 325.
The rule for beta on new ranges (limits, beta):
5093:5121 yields 331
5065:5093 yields 326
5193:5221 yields 321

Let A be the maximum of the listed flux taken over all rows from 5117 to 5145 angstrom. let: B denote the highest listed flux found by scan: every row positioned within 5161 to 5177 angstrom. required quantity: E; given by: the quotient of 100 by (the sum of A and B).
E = 3.81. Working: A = 13.81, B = 12.47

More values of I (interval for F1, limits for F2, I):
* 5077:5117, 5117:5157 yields 39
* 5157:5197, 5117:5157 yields 37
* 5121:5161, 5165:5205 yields 36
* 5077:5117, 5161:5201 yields 36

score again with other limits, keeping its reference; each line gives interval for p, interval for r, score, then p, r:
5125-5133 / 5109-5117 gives -0.024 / 0.075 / -0.14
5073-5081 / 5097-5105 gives 0.010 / 0.130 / 0.04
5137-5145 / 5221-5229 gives 0.219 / 0.467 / 0.39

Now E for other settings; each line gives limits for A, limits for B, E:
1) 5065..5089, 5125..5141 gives 3.69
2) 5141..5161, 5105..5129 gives 3.84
